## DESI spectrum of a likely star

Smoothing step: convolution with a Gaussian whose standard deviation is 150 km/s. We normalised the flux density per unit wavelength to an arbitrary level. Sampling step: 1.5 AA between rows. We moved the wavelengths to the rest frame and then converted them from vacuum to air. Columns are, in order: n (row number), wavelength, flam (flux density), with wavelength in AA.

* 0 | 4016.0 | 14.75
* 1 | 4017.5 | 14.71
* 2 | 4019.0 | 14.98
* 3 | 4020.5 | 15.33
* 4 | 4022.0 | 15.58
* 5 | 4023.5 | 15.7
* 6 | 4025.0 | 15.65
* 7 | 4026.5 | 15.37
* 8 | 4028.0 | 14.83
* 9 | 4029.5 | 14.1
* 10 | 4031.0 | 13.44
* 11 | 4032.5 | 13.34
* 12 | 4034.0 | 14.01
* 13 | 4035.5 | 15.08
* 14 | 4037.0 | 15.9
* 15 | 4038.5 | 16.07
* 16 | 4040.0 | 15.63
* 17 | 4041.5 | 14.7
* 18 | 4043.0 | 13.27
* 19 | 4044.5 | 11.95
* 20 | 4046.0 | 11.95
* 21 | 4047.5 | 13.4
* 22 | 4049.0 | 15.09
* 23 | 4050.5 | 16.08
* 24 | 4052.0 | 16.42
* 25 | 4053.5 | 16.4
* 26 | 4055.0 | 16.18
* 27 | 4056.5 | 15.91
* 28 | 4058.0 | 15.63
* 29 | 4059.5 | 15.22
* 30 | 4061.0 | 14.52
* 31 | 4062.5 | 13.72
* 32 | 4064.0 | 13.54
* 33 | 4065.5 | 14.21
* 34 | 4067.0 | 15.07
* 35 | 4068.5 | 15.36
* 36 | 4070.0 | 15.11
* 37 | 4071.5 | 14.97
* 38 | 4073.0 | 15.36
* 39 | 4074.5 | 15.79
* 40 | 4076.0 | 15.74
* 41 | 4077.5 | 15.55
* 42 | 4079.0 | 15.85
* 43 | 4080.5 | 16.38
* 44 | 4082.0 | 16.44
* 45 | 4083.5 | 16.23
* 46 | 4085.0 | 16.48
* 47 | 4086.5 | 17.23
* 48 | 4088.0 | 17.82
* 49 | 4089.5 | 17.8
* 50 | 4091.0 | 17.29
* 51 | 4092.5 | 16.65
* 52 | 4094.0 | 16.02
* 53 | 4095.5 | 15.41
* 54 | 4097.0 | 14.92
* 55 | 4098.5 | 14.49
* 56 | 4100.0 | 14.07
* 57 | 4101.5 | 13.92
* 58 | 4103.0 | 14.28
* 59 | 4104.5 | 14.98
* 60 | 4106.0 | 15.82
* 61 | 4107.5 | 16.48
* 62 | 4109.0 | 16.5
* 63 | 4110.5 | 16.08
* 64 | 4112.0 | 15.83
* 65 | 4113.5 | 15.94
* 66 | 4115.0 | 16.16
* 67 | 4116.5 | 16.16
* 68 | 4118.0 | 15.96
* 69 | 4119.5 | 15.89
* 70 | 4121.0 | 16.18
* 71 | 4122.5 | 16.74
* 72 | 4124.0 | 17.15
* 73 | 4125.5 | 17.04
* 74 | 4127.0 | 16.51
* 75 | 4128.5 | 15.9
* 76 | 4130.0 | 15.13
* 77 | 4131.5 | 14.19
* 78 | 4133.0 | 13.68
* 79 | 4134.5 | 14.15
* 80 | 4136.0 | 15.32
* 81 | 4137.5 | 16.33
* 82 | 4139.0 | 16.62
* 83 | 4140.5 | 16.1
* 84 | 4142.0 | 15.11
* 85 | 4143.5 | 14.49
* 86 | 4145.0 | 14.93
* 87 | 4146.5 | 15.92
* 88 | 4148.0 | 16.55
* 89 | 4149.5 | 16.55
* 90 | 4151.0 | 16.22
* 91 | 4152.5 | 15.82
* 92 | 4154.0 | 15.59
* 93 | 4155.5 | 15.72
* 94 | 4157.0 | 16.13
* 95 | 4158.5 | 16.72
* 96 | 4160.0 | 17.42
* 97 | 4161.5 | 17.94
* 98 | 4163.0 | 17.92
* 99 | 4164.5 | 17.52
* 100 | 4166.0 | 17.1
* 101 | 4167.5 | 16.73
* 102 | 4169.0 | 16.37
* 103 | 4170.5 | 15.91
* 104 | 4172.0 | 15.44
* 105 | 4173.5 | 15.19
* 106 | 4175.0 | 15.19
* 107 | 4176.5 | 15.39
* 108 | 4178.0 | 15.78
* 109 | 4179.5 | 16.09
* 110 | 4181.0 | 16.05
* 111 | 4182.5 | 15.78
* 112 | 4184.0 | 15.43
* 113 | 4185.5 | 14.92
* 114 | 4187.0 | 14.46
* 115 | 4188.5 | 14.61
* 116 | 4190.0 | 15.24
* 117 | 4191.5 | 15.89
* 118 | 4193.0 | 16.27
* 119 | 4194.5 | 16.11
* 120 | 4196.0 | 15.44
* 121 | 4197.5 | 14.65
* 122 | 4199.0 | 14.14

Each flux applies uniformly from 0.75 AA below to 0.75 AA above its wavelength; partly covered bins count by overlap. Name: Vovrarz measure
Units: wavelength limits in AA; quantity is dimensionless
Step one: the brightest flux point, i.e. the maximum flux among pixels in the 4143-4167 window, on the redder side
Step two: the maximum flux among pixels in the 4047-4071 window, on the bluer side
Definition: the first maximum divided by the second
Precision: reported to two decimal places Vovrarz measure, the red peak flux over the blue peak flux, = 1.09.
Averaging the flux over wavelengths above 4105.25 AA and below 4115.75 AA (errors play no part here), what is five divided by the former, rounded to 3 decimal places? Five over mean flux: 0.310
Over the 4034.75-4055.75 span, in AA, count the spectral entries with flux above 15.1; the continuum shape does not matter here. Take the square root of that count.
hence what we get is 2.6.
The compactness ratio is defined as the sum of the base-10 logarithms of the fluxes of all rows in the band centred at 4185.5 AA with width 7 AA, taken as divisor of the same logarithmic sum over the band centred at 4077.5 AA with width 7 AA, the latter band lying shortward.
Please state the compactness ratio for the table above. 1.02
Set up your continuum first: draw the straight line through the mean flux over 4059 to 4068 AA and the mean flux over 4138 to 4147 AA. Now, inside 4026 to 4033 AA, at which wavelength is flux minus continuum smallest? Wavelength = 4032.5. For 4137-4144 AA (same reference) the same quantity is 4143.5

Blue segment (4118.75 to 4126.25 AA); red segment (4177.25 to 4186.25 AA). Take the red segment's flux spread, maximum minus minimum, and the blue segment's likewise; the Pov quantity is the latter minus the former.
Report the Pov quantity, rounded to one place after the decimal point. 0.1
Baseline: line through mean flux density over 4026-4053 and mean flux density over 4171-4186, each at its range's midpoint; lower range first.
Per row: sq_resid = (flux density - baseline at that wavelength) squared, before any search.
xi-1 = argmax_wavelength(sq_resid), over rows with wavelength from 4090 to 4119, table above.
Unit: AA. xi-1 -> 4091.0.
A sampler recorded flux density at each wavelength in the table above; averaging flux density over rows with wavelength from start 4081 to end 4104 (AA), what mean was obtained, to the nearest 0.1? 15.9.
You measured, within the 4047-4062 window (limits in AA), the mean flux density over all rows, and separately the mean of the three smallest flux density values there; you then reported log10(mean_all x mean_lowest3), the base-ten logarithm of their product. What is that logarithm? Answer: 2.35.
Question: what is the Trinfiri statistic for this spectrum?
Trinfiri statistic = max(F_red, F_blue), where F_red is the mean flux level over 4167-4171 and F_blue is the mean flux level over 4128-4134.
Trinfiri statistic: 16.3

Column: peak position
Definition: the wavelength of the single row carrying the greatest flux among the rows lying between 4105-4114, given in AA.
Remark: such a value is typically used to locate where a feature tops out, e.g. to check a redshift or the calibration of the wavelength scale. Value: 4109.0 AA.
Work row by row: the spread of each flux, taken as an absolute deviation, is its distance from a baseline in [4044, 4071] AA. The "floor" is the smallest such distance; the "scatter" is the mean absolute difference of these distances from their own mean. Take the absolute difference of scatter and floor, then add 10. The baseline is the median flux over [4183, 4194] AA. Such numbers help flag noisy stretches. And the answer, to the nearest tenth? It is 10.7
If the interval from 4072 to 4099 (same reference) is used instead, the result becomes 10.5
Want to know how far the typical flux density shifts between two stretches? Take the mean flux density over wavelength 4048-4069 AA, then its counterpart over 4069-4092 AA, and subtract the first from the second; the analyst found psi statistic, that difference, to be 1.0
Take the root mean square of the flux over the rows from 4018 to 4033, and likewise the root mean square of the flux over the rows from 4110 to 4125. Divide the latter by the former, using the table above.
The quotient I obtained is 1.09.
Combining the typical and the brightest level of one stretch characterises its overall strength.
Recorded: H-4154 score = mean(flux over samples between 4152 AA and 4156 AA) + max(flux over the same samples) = 31.5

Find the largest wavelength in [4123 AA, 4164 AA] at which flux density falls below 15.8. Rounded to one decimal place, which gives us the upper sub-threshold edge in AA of 4155.5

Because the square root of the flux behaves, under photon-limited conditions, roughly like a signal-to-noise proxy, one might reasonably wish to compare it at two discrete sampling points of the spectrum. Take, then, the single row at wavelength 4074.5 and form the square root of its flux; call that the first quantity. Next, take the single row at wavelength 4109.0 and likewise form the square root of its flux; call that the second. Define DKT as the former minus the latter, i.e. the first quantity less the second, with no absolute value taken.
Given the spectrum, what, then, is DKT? -0.09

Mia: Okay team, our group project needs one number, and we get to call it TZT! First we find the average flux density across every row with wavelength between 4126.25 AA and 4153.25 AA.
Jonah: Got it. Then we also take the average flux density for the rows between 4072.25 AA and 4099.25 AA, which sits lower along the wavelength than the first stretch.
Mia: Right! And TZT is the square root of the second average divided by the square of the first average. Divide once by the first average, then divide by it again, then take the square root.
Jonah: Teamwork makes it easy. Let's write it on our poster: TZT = 0.259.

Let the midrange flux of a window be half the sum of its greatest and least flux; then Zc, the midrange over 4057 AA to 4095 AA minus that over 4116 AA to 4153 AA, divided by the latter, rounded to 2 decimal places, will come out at 0.02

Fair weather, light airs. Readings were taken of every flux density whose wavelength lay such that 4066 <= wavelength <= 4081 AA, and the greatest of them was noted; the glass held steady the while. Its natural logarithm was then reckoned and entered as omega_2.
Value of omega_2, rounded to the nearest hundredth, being 2.80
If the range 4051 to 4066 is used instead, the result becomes 2.80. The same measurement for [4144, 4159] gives 2.82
